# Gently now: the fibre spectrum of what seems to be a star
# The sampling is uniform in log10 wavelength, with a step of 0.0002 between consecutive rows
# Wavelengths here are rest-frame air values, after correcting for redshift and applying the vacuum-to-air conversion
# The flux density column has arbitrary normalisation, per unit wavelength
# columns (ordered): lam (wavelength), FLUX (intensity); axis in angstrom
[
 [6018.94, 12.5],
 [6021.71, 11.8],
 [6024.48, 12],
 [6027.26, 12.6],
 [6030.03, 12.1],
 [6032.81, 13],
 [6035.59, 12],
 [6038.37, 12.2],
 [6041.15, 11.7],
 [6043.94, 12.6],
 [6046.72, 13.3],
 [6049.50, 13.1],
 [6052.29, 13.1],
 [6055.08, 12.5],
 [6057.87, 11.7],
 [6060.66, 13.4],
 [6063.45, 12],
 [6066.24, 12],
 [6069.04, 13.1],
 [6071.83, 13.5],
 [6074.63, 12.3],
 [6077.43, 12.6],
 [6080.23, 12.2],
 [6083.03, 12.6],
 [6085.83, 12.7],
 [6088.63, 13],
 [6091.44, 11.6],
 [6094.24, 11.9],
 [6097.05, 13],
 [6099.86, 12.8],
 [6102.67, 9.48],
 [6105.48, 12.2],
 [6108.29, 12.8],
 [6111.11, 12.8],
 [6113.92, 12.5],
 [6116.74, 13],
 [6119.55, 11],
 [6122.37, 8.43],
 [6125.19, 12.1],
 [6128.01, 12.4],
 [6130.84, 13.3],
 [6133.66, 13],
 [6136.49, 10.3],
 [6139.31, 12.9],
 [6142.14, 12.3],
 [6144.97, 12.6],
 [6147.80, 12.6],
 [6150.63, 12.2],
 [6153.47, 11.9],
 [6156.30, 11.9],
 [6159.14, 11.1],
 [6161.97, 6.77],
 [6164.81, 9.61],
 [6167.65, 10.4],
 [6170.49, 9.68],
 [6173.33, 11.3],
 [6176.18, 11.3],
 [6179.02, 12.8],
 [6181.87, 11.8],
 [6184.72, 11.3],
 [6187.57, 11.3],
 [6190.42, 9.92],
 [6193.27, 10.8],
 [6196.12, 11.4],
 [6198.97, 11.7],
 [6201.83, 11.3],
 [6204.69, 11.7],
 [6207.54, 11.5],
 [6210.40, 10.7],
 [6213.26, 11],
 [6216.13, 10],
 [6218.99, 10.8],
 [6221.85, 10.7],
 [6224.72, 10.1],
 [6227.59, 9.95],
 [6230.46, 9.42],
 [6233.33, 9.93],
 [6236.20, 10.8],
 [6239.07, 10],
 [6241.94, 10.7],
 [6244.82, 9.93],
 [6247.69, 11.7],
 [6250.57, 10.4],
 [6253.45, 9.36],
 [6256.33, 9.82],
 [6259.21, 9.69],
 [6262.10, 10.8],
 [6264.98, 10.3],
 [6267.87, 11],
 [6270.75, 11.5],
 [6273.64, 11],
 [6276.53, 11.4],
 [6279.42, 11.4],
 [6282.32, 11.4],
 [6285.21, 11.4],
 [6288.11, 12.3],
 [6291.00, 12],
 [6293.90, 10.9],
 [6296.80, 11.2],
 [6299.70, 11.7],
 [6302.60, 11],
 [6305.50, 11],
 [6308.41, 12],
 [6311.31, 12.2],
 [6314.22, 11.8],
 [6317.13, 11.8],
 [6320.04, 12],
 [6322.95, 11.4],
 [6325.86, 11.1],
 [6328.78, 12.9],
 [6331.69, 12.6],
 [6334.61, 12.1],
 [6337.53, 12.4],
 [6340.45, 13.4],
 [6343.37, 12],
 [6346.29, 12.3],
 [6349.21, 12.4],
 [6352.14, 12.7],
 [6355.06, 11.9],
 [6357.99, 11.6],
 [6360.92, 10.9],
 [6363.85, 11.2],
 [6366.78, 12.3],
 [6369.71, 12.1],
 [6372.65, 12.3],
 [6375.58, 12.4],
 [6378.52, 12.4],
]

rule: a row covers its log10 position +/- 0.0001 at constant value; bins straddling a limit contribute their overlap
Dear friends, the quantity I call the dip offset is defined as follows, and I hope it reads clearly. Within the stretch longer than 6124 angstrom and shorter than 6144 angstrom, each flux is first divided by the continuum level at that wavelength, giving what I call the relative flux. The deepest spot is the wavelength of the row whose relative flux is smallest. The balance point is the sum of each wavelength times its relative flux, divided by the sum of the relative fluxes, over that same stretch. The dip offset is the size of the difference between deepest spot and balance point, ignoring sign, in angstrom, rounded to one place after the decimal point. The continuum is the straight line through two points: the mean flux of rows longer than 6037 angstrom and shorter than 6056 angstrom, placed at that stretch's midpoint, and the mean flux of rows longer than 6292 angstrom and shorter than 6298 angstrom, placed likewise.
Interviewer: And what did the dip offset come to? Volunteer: 2.9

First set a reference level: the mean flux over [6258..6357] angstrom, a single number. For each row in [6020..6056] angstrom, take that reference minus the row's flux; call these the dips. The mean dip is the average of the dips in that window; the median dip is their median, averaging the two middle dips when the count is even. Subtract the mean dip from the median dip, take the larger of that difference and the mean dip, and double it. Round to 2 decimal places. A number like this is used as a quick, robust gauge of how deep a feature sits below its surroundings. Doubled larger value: -0.08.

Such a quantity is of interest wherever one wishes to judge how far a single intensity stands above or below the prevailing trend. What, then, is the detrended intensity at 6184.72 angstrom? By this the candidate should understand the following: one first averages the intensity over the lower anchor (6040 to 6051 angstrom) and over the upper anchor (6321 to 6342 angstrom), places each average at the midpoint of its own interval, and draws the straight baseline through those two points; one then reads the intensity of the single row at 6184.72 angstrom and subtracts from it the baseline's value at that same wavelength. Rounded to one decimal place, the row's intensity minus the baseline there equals -1.2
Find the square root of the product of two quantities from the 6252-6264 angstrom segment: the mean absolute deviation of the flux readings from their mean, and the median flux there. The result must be 2.07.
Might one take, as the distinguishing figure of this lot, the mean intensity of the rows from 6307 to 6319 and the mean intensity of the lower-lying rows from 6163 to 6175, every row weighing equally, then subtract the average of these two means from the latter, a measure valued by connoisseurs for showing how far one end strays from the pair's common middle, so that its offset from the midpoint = -0.9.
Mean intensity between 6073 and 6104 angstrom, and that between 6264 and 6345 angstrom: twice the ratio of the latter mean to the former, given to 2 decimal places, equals 1.92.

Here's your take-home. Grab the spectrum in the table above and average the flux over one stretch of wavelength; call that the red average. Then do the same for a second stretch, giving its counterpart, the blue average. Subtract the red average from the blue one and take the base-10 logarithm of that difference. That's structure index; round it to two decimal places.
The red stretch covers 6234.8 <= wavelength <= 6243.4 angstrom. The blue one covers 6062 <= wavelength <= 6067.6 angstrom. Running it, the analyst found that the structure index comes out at 0.18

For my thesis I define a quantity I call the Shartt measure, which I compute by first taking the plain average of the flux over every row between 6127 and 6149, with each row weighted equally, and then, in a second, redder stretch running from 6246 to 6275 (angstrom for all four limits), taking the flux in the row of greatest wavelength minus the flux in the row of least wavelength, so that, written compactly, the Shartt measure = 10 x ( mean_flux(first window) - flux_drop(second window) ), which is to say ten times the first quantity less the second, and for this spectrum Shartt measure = 131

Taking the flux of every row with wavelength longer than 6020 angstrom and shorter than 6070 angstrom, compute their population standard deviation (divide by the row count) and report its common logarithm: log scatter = -0.25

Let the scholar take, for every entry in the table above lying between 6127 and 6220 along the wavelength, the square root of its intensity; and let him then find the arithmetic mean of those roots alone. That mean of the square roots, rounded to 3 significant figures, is 3.36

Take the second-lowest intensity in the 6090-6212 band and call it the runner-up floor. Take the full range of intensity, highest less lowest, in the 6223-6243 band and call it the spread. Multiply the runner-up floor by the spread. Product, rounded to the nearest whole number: 12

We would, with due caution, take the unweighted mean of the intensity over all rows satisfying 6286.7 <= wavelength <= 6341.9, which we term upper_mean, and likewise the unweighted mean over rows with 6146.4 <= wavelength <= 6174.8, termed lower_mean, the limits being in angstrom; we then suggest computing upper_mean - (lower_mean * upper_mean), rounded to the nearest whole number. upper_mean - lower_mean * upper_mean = -116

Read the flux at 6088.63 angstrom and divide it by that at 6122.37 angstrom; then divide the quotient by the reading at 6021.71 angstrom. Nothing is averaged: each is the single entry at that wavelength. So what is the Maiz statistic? 0.131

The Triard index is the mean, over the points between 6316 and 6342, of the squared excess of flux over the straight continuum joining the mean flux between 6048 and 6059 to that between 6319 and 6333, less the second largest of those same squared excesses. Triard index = -0.30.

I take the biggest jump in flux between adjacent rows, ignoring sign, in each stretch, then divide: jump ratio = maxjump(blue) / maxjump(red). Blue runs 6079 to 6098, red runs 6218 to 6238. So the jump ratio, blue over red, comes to 1.6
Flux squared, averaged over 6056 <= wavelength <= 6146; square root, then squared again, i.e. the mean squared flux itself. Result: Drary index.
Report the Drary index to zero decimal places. 151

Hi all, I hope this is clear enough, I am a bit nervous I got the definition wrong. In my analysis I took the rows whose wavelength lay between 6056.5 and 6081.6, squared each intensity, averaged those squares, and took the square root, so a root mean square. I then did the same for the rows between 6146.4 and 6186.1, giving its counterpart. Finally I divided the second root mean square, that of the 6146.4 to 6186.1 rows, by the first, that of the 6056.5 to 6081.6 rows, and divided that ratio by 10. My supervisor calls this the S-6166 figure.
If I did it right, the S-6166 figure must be 0.089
